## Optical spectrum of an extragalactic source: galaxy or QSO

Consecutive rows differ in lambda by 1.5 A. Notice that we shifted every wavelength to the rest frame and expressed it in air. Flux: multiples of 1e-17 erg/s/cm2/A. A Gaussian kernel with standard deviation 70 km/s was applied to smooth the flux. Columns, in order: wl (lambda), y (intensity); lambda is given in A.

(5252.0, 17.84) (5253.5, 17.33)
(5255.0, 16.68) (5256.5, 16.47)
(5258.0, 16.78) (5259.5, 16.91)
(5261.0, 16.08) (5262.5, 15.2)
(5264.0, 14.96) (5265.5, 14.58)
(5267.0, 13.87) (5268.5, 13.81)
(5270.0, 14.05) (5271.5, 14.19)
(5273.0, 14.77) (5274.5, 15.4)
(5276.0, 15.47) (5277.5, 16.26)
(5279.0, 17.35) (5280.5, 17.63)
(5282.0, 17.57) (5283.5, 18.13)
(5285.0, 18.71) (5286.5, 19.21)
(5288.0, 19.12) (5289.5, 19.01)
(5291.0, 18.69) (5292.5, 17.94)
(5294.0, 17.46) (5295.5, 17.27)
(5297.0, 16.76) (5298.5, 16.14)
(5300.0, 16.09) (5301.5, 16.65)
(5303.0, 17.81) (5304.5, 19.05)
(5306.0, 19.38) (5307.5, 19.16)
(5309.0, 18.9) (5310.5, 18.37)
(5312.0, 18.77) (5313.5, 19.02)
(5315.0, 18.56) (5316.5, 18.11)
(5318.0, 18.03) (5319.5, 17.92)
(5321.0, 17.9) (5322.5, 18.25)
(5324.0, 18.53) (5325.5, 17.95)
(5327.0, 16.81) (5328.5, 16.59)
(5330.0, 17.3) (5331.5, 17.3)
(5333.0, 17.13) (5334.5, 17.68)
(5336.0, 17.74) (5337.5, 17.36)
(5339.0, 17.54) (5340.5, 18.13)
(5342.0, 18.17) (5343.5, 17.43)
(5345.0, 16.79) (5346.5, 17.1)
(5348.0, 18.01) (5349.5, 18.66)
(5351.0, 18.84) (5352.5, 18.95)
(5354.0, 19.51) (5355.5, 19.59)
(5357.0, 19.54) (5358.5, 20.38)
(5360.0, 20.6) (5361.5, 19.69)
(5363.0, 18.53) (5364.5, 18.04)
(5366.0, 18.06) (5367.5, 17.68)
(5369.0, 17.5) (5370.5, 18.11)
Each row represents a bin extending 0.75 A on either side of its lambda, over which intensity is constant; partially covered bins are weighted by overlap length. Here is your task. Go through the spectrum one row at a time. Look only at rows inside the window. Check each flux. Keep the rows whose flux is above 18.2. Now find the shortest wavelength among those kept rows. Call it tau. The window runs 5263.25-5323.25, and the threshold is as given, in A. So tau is 5285.0 A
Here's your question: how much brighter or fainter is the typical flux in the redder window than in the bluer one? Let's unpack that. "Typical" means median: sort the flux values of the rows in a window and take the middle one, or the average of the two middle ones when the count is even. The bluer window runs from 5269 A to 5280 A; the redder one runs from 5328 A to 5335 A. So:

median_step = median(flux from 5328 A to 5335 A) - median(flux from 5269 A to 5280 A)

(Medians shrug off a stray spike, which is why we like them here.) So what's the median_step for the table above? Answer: 1.9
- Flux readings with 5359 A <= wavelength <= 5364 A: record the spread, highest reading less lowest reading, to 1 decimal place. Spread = 2.1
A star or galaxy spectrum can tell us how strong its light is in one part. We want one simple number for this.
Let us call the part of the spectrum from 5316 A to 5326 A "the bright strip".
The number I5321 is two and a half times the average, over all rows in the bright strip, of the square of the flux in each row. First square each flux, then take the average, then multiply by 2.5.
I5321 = 819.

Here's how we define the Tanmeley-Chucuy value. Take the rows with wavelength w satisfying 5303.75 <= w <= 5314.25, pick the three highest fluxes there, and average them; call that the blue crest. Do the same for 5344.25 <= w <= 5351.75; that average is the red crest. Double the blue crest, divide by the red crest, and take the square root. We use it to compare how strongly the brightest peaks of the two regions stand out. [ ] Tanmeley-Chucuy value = 1.44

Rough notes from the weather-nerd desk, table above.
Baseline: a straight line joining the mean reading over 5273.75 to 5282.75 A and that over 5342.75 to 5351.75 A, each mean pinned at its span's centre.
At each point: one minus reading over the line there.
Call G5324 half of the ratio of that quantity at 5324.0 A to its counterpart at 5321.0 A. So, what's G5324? 1.0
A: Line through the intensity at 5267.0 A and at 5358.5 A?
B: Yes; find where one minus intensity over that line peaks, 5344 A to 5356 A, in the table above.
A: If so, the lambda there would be 5345.0 A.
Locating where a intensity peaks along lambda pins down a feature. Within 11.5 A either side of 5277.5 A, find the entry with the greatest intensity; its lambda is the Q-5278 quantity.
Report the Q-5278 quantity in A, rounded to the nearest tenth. 5286.5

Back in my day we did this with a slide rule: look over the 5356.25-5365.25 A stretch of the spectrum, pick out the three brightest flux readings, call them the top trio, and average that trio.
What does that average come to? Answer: 20.2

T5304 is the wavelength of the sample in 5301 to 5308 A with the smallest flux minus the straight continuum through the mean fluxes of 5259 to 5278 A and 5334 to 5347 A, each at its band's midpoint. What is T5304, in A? 5301.5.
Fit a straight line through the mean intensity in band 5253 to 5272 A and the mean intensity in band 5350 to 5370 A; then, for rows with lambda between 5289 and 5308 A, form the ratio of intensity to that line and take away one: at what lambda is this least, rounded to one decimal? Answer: 5300.0 A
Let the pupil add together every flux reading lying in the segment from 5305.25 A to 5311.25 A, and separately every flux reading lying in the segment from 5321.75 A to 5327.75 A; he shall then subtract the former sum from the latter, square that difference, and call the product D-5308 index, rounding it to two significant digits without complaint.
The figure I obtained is 18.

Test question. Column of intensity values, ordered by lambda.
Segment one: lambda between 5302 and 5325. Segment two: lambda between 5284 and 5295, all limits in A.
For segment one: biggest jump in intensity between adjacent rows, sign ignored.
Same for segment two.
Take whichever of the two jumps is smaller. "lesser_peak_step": 0.75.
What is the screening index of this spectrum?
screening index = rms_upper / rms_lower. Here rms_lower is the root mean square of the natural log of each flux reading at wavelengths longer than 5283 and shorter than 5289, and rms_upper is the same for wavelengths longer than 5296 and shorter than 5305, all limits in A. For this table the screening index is 0.97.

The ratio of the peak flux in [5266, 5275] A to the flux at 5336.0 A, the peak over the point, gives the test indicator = 0.87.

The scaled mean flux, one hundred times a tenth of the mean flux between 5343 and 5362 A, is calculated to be 189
